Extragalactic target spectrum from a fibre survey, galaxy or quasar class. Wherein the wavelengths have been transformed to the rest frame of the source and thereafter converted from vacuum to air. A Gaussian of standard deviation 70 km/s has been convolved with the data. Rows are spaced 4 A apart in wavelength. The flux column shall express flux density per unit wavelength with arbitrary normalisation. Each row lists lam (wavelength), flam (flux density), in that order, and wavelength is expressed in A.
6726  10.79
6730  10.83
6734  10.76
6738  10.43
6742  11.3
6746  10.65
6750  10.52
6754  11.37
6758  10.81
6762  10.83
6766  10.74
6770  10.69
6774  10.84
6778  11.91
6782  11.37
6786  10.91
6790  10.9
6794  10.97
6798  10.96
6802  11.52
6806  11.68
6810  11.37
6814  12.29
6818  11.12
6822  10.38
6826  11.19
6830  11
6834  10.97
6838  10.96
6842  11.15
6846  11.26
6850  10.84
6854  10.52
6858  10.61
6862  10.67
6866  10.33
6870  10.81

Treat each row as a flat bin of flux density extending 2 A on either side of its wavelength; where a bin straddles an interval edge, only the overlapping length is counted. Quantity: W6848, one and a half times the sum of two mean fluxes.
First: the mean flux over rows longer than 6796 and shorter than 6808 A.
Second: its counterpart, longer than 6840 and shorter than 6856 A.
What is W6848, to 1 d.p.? 33.5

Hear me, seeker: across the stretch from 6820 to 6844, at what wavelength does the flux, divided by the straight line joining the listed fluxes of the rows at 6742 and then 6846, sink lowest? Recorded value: 6822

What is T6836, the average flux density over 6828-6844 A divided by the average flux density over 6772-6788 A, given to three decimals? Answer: 0.979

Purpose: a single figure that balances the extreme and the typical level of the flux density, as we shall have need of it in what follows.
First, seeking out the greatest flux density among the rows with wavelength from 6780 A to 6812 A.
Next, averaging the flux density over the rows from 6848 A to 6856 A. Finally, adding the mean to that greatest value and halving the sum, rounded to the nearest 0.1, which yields 11.2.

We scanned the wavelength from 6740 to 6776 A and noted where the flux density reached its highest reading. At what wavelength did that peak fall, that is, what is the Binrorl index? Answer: 6754 A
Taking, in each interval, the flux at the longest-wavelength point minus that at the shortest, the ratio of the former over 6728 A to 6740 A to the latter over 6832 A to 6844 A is -2.2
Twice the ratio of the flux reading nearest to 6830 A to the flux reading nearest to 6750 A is 2.09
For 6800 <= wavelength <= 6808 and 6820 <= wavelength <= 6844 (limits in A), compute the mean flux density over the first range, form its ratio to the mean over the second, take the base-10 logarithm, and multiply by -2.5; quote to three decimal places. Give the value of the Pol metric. -0.063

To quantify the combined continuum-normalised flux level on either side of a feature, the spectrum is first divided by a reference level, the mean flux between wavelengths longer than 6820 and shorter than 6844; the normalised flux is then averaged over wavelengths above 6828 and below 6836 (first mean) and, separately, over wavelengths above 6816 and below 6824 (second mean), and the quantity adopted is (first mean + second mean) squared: 3.95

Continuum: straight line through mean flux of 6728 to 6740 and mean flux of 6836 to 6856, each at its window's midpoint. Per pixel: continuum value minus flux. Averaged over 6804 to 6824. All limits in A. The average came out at -0.50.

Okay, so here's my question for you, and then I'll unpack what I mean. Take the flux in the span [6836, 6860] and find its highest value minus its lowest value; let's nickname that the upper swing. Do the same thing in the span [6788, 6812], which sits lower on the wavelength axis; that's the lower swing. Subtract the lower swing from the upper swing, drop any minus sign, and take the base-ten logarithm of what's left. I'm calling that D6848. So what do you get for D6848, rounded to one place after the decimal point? -1.4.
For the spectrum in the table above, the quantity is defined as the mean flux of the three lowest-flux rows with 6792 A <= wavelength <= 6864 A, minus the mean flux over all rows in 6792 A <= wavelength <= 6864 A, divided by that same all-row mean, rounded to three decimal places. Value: -0.052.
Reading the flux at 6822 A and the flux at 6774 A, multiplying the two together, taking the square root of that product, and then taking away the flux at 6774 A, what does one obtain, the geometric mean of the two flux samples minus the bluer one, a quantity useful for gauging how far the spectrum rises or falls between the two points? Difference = -0.23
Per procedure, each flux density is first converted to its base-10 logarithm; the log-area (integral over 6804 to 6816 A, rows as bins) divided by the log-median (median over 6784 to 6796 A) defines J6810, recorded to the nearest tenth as 12.4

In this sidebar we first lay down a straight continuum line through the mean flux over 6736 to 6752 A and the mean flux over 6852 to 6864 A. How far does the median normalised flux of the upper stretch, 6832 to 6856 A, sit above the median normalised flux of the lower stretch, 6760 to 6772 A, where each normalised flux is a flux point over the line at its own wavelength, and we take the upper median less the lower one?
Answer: 0.028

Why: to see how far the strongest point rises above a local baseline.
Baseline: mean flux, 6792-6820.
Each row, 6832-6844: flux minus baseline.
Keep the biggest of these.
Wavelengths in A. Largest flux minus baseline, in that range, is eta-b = -0.3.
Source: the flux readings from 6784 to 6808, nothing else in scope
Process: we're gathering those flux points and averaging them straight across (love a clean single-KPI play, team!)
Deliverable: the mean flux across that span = 11.16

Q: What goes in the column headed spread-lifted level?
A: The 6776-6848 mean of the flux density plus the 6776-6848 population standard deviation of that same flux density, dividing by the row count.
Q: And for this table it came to 11.6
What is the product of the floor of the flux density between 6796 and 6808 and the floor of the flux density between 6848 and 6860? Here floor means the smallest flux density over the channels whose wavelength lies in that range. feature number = 115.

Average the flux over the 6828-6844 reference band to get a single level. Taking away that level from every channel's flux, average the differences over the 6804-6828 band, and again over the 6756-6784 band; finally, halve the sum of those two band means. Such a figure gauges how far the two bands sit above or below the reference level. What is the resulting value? 0.16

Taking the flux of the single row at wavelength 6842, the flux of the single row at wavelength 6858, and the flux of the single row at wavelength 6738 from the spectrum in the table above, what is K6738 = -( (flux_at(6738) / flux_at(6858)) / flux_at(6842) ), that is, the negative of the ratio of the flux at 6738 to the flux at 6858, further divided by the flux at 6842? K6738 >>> -0.0882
